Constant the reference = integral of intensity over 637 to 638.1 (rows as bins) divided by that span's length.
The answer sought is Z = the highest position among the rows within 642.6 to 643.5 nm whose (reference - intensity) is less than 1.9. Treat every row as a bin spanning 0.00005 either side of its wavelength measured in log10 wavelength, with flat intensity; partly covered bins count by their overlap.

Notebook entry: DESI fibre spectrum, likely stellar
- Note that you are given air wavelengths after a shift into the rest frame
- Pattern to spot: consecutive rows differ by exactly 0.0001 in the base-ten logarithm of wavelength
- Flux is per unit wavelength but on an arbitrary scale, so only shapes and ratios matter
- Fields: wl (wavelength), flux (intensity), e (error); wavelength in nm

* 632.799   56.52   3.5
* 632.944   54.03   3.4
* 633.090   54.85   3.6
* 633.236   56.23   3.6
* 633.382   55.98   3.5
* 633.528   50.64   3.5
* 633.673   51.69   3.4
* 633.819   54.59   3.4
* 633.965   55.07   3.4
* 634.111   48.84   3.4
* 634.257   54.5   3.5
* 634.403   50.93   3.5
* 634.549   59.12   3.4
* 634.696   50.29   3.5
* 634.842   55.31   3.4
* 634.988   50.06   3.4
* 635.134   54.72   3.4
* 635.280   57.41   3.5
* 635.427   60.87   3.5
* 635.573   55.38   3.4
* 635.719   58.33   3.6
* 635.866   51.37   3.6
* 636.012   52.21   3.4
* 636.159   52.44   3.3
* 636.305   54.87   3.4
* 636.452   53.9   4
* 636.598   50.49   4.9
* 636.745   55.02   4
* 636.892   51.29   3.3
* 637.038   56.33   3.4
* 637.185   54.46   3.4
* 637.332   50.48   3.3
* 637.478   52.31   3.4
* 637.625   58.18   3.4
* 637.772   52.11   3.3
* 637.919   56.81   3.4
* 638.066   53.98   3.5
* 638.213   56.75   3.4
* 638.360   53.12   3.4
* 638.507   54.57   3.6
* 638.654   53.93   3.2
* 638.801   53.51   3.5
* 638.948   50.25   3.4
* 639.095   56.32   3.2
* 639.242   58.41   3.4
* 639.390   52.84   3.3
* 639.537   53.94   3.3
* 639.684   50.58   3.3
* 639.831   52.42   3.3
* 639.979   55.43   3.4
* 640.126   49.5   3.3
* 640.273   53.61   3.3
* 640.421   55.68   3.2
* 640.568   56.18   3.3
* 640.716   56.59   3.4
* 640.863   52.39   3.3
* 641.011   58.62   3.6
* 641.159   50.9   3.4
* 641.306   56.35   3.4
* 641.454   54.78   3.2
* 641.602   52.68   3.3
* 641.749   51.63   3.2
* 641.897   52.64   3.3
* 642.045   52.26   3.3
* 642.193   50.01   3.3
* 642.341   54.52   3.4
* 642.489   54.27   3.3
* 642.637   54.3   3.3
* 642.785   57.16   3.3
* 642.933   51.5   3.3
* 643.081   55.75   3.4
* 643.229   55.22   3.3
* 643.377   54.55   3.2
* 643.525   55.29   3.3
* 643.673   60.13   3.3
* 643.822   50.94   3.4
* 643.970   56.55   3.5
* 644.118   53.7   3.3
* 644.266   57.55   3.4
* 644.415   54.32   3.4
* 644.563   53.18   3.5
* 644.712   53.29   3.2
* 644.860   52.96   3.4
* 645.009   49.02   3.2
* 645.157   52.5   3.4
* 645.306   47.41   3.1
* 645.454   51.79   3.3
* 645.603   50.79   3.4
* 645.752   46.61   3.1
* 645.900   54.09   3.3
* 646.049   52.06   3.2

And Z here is 643.377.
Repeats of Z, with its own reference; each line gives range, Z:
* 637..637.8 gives 637.625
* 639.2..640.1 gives 639.979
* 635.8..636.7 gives 636.452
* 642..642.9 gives 642.785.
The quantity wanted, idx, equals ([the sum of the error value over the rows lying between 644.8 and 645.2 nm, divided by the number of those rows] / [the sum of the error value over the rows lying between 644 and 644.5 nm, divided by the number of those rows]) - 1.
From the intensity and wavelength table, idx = -0.010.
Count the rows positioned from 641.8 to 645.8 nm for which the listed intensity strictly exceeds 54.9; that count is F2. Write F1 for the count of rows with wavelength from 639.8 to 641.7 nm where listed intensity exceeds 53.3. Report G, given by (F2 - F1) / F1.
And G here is -0.1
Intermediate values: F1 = 8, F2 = 7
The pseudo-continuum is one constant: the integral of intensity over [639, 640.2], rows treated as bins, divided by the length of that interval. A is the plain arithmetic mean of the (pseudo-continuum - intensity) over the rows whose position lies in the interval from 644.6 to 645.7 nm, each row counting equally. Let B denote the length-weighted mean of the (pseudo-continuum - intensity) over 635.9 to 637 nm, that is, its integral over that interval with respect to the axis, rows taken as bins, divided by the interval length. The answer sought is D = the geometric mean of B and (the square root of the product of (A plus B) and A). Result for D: 1.4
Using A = 2.5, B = 0.7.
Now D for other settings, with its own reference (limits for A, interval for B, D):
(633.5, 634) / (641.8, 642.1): 1.2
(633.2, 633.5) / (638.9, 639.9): 0.2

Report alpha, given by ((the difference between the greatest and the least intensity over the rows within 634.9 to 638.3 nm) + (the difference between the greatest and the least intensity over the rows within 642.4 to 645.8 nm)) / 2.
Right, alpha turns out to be 12.2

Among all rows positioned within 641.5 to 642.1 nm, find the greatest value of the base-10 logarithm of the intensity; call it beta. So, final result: 1.72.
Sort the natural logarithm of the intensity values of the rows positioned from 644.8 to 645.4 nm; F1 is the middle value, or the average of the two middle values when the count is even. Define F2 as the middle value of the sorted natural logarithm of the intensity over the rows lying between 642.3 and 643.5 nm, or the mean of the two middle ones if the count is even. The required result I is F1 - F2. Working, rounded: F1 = 3.93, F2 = 4.00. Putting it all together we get -0.07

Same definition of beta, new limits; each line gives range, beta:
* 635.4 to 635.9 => 1.78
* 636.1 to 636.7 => 1.74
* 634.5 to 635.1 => 1.77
